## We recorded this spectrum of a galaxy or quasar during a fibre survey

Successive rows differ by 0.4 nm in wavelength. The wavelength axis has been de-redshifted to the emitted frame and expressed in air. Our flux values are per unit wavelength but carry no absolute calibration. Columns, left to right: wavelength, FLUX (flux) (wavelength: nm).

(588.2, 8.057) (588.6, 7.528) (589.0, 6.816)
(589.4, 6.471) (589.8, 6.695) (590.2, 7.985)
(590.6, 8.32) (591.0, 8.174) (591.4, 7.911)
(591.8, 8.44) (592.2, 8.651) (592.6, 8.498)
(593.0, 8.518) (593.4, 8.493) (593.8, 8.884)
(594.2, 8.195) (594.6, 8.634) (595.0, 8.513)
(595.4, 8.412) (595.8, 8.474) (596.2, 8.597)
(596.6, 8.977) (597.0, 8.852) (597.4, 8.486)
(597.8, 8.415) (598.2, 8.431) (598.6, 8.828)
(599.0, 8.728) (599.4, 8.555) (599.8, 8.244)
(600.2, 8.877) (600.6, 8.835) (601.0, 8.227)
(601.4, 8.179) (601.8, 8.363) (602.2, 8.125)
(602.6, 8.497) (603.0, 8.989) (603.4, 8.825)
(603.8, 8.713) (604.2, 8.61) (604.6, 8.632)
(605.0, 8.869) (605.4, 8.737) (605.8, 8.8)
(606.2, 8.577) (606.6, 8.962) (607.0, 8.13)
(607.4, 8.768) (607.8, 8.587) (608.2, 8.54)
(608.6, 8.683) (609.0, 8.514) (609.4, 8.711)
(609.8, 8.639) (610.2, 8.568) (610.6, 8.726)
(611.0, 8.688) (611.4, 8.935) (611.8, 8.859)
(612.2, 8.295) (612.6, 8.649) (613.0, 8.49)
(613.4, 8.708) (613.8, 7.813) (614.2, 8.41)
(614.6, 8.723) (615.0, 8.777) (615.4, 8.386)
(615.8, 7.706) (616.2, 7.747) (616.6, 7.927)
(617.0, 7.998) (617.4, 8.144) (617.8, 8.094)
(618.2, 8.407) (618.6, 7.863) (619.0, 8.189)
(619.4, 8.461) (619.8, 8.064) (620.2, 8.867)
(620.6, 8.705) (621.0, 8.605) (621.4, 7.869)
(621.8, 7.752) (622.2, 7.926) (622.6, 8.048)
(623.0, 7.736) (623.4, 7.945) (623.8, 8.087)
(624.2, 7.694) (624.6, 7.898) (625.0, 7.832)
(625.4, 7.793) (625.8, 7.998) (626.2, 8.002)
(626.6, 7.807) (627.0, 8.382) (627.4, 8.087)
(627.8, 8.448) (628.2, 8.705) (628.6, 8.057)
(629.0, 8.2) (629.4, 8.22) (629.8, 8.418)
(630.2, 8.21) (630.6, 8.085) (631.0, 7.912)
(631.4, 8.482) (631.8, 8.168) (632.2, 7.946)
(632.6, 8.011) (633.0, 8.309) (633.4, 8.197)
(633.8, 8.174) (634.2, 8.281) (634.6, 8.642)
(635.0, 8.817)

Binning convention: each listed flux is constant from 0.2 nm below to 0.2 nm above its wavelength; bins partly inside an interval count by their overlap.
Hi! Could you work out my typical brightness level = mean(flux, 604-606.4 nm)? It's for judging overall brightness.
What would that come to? 8.7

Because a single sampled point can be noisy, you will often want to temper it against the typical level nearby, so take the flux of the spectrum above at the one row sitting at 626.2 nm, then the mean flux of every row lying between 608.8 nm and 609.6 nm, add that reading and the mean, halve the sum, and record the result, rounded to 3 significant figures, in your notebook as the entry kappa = 8.31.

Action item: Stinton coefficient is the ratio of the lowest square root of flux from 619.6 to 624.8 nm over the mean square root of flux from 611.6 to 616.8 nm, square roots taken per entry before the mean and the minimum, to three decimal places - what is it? 0.960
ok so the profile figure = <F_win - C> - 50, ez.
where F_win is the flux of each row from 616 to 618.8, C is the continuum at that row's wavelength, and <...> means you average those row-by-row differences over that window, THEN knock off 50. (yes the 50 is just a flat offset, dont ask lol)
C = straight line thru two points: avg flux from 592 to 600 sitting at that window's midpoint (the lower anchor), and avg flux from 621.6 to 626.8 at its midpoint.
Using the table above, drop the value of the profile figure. -50.0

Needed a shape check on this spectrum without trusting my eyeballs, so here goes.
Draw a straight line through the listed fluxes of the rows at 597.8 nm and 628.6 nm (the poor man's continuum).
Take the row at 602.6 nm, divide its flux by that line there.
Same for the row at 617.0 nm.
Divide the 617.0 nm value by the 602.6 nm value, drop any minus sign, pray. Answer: 0.96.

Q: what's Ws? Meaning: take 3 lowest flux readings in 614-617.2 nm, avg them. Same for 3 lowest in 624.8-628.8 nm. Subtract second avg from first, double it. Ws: 0.0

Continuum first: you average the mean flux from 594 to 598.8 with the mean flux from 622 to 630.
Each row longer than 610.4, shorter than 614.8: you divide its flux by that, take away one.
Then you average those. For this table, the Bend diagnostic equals 0.031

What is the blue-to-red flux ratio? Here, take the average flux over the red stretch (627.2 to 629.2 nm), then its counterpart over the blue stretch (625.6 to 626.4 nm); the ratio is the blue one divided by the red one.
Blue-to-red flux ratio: 0.96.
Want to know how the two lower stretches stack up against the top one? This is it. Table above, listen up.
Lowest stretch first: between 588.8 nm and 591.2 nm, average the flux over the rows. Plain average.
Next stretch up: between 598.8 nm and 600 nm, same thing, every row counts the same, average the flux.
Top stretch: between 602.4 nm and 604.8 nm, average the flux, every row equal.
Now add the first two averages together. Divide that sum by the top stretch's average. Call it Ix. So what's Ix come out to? 1.83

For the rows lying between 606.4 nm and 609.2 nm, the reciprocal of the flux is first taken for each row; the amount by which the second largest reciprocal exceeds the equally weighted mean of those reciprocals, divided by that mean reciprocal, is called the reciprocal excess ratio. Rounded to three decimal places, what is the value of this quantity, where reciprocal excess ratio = 0.009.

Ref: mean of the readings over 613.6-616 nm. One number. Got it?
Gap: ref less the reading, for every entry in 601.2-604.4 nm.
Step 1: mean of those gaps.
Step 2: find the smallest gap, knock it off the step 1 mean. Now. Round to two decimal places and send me 0.45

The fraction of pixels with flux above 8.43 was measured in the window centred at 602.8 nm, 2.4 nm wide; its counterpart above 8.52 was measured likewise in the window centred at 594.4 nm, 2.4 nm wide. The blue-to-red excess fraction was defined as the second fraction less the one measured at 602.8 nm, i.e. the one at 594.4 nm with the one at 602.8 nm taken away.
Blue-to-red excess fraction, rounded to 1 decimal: -0.3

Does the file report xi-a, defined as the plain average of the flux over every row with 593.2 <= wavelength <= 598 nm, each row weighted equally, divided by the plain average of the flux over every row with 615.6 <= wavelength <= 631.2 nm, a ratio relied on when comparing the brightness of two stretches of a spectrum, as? 1.06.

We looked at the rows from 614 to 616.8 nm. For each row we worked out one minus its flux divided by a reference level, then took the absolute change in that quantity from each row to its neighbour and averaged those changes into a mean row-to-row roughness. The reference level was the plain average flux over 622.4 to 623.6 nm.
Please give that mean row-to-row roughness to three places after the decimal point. 0.035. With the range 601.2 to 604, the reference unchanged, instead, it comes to 0.033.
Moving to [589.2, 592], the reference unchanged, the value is 0.059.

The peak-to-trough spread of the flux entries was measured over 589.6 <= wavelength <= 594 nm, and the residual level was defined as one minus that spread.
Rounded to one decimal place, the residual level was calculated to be -1.2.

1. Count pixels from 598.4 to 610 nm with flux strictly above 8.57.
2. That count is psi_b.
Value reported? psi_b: 19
